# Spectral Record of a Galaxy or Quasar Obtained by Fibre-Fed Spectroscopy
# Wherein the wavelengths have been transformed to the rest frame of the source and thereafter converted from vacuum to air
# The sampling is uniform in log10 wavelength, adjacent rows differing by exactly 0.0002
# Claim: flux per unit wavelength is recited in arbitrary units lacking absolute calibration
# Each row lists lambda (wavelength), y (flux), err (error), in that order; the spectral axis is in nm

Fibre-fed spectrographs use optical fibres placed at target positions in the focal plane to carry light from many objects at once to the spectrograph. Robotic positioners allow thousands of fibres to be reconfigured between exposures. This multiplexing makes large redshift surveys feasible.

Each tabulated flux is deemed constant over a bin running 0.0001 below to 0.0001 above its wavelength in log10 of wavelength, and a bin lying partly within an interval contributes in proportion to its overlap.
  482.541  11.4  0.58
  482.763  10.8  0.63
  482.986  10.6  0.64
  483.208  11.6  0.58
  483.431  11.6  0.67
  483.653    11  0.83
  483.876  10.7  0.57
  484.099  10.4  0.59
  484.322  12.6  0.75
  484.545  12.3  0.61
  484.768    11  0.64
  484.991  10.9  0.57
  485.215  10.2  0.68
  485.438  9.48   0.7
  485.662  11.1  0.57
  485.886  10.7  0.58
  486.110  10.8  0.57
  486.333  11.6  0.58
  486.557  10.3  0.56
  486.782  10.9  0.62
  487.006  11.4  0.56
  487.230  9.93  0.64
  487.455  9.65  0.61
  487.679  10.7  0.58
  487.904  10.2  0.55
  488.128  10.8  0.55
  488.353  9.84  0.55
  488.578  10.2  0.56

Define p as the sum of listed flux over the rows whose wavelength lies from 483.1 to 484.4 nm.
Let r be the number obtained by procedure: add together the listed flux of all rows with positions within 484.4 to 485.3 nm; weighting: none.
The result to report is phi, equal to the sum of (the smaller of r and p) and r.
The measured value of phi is 89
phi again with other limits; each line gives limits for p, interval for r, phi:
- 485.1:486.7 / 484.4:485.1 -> 68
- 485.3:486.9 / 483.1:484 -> 90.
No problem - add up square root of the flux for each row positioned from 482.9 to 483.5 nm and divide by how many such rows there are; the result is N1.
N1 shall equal 3.356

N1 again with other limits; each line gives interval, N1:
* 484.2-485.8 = 3.326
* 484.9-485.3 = 3.248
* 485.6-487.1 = 3.312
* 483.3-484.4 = 3.354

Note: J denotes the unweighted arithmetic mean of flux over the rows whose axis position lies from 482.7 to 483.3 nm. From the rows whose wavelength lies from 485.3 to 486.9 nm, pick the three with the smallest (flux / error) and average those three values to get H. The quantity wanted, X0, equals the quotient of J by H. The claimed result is 0.67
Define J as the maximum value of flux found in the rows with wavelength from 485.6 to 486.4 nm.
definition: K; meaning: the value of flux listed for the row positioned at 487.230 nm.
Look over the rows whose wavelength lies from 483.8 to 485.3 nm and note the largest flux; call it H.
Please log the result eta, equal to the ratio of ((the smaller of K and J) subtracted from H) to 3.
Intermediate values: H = 12.6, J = 11.6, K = 9.93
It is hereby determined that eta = 0.89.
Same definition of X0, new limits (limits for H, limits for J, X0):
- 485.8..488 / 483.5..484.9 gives 0.70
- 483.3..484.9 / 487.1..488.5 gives 0.65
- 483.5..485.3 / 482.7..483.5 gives 0.74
